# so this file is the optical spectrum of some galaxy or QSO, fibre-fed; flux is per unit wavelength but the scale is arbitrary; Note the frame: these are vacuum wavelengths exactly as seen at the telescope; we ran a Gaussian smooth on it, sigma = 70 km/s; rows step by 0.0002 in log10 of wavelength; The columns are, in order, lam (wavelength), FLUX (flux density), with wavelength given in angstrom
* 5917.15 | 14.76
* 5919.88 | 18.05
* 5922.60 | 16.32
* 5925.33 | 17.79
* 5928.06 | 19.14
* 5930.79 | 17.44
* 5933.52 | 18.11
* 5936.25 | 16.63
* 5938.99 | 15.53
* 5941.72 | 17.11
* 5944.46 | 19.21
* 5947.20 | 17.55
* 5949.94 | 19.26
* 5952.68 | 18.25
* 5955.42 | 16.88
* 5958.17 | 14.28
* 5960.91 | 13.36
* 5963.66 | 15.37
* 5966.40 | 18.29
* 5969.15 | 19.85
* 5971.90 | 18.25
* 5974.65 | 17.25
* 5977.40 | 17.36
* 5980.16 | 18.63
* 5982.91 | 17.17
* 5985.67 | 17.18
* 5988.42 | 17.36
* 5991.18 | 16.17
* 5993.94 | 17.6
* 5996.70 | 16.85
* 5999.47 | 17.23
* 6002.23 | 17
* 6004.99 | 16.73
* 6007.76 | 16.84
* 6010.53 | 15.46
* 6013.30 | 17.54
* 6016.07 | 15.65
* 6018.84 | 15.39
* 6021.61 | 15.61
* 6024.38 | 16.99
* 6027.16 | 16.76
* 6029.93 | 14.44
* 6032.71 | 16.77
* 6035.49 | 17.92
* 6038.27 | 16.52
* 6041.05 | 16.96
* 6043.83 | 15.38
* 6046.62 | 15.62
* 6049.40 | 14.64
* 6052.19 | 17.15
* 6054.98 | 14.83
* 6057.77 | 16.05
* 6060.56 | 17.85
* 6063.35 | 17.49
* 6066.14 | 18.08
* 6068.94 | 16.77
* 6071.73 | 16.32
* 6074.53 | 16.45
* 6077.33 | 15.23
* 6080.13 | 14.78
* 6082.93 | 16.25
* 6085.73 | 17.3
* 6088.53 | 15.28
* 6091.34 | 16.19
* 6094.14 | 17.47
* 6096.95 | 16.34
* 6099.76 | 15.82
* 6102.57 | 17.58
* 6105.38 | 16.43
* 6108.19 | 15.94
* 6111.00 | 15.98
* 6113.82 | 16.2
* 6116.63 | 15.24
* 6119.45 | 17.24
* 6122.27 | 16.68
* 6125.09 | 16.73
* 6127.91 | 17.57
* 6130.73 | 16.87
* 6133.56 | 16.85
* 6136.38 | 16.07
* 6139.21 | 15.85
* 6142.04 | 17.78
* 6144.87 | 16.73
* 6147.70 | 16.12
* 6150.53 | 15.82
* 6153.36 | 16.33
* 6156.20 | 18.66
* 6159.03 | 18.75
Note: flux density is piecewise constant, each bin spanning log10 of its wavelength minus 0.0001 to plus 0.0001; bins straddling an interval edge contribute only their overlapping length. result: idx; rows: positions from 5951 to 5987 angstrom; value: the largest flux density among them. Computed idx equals 19.85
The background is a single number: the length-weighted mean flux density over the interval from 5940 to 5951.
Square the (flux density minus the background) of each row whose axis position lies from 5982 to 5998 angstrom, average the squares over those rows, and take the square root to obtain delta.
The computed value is 1.2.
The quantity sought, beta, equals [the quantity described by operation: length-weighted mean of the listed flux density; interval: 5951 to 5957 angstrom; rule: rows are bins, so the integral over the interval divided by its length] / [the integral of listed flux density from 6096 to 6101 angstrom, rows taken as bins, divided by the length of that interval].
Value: 1.09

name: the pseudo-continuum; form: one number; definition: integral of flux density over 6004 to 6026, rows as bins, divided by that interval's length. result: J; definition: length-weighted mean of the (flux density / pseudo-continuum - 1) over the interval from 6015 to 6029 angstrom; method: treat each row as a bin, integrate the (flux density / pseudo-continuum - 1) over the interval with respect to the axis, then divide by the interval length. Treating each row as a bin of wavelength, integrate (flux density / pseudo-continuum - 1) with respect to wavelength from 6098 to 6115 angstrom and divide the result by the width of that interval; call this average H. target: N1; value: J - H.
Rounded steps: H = 0.00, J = -0.01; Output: -0.018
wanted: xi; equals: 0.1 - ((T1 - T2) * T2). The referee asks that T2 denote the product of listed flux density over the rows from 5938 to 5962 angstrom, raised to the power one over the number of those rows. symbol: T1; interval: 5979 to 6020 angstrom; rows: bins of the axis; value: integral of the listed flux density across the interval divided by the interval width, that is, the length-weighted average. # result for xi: -2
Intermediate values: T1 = 16.9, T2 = 16.7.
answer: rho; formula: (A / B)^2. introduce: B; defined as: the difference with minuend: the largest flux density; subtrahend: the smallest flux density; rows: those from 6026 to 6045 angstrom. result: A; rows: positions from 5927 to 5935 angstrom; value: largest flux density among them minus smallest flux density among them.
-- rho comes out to 0.24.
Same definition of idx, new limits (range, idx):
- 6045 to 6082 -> 18.08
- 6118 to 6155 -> 17.78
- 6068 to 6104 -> 17.58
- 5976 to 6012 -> 18.63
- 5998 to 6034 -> 17.54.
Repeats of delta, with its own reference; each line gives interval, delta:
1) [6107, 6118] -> 2.4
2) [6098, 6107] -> 1.7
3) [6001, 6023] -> 2.0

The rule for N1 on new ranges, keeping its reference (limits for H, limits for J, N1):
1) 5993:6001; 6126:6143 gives -0.024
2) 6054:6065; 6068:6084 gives -0.044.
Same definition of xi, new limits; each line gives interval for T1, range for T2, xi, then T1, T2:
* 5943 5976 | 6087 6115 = -16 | 17.3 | 16.3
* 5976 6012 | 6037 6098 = -12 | 17.0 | 16.3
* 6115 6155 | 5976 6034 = 2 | 16.6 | 16.7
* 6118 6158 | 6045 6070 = -6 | 16.8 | 16.5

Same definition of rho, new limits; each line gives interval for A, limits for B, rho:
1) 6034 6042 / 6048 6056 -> 0.31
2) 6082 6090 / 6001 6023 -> 0.88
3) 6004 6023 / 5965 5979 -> 0.68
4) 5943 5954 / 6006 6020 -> 0.63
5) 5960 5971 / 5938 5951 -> 3.03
